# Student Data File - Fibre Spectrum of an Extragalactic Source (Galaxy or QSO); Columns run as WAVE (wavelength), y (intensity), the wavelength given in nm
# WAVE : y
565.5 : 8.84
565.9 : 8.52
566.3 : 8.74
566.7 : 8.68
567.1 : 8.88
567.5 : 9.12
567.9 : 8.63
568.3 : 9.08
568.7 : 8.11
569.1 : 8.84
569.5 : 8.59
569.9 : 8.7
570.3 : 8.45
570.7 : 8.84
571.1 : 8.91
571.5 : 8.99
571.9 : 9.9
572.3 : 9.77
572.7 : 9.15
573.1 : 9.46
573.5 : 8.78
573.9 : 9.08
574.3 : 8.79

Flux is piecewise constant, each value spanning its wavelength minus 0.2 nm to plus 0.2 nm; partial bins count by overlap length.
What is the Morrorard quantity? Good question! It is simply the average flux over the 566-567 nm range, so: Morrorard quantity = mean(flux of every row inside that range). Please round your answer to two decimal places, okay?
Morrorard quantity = 8.71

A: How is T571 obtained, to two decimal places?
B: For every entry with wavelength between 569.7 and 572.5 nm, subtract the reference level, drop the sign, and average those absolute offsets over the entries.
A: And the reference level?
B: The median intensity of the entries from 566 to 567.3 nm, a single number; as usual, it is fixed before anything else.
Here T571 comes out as 0.43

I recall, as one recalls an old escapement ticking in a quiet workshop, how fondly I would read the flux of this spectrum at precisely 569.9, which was 8.7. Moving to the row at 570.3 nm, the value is 8.45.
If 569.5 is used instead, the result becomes 8.59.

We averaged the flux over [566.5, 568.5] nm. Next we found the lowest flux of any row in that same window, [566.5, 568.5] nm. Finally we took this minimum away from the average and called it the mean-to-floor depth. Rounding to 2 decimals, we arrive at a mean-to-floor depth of 0.25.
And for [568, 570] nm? 0.55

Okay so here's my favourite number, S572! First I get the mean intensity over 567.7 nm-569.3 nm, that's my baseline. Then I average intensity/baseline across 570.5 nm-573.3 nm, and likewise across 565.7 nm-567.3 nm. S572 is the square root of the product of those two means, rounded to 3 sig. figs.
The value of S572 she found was 1.04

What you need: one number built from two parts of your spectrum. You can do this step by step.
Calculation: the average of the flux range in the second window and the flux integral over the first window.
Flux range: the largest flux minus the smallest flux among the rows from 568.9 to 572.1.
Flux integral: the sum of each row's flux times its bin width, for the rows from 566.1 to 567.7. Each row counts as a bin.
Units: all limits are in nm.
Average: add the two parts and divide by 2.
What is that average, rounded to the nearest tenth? 7.8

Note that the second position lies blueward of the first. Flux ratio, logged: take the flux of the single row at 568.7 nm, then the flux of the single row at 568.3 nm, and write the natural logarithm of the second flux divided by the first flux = 0.11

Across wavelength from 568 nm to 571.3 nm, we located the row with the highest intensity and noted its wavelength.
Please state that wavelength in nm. 568.3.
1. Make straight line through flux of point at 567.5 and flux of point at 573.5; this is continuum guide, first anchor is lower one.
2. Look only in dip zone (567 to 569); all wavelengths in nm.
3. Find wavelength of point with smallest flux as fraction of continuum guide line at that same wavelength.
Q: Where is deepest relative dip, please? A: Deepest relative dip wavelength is 568.7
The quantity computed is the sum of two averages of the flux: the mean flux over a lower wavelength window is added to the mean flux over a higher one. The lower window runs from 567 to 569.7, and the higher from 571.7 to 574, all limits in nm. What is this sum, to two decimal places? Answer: 18.11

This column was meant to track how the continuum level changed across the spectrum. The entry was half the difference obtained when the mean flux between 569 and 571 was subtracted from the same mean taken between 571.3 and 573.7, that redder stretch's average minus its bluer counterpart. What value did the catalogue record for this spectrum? 0.33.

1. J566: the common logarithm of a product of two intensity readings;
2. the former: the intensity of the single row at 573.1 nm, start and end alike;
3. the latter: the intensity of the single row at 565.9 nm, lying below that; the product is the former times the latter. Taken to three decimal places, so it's 1.906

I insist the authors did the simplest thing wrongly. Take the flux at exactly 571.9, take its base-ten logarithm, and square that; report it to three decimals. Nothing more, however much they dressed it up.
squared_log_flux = 0.991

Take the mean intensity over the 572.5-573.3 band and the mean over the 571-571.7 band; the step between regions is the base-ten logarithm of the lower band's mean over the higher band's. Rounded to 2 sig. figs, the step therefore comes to -0.017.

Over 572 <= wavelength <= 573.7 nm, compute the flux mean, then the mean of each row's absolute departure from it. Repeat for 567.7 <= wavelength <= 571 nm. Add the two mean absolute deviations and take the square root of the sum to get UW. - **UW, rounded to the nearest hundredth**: 0.73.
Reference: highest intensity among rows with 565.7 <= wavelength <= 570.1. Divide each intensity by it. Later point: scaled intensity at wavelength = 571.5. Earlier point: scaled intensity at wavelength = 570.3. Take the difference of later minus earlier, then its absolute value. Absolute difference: 0.059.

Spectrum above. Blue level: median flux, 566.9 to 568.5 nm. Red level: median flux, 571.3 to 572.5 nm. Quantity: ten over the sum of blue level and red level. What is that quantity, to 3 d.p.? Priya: 0.533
